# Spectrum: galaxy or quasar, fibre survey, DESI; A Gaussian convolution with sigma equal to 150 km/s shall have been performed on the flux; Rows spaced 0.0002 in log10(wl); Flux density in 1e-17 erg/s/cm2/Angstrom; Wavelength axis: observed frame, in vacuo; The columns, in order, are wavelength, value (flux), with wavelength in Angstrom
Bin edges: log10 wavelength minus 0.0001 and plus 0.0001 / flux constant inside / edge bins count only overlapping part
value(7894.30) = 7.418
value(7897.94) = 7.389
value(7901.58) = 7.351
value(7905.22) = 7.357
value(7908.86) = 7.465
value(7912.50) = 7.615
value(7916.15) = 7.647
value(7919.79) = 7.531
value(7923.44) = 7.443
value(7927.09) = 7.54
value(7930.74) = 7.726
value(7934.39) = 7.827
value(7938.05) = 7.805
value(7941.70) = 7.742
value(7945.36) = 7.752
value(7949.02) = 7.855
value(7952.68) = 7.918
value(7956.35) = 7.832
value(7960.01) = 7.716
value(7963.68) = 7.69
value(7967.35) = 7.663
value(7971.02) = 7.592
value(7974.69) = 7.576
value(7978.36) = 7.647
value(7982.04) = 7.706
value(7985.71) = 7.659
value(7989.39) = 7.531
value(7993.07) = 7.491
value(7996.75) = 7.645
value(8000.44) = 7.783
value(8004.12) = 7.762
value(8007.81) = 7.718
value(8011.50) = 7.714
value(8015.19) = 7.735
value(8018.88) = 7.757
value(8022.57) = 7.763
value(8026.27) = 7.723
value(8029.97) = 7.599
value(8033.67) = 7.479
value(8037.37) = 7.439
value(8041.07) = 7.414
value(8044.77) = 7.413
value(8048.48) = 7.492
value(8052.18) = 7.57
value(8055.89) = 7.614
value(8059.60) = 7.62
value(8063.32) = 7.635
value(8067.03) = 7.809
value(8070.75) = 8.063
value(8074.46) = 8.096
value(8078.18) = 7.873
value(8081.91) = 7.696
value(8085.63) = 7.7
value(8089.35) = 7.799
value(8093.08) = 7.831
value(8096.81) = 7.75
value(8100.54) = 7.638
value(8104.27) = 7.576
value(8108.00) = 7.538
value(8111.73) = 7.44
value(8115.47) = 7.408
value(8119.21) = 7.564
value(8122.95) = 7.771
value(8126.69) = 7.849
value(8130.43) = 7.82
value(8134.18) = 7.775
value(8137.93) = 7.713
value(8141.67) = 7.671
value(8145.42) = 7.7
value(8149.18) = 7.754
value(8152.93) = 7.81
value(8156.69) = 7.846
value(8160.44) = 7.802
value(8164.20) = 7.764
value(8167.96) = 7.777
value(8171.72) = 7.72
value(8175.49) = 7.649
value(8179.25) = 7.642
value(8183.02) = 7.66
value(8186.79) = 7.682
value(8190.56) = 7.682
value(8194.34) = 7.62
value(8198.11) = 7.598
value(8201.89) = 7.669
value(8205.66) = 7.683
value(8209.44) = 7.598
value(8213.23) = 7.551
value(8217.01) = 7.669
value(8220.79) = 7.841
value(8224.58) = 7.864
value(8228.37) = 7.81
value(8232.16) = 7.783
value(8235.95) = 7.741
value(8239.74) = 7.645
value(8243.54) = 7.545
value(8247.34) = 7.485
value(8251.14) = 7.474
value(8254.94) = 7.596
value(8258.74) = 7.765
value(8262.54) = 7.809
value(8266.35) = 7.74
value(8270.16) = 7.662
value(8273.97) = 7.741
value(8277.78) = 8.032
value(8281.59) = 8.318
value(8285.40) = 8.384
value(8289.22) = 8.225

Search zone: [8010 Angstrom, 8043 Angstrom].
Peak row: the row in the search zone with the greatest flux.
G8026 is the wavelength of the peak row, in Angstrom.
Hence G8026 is 8022.57 Angstrom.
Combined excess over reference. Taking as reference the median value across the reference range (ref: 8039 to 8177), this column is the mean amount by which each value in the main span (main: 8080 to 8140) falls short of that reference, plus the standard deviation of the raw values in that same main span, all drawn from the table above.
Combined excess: 0.17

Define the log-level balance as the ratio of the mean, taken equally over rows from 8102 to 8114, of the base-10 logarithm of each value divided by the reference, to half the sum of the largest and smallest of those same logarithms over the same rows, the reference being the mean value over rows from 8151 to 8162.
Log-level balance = 0.967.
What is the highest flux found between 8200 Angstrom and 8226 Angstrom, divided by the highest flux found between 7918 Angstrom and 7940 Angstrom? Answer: 1.00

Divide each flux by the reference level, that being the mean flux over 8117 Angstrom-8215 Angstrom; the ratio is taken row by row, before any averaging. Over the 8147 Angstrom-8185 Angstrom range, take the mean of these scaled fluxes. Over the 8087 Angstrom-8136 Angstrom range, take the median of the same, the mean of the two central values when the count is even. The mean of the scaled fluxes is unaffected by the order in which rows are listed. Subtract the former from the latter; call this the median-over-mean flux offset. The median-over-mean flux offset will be 0.001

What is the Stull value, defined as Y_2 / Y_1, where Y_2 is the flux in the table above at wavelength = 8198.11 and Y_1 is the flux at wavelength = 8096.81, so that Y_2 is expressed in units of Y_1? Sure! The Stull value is 0.98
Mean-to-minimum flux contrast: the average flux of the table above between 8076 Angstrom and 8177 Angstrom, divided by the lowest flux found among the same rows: 1.04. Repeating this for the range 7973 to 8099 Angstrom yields 1.04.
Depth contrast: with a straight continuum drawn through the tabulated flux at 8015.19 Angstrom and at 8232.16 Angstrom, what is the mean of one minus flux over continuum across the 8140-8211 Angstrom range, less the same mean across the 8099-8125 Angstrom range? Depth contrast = -0.016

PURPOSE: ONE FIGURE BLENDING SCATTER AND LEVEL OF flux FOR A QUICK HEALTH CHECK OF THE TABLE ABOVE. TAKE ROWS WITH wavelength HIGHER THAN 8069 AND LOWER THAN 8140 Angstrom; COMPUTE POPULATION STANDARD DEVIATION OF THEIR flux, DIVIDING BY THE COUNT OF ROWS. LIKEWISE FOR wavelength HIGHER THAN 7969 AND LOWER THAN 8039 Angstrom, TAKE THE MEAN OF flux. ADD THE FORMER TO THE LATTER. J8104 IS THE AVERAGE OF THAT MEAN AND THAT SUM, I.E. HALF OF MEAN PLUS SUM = 7.74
